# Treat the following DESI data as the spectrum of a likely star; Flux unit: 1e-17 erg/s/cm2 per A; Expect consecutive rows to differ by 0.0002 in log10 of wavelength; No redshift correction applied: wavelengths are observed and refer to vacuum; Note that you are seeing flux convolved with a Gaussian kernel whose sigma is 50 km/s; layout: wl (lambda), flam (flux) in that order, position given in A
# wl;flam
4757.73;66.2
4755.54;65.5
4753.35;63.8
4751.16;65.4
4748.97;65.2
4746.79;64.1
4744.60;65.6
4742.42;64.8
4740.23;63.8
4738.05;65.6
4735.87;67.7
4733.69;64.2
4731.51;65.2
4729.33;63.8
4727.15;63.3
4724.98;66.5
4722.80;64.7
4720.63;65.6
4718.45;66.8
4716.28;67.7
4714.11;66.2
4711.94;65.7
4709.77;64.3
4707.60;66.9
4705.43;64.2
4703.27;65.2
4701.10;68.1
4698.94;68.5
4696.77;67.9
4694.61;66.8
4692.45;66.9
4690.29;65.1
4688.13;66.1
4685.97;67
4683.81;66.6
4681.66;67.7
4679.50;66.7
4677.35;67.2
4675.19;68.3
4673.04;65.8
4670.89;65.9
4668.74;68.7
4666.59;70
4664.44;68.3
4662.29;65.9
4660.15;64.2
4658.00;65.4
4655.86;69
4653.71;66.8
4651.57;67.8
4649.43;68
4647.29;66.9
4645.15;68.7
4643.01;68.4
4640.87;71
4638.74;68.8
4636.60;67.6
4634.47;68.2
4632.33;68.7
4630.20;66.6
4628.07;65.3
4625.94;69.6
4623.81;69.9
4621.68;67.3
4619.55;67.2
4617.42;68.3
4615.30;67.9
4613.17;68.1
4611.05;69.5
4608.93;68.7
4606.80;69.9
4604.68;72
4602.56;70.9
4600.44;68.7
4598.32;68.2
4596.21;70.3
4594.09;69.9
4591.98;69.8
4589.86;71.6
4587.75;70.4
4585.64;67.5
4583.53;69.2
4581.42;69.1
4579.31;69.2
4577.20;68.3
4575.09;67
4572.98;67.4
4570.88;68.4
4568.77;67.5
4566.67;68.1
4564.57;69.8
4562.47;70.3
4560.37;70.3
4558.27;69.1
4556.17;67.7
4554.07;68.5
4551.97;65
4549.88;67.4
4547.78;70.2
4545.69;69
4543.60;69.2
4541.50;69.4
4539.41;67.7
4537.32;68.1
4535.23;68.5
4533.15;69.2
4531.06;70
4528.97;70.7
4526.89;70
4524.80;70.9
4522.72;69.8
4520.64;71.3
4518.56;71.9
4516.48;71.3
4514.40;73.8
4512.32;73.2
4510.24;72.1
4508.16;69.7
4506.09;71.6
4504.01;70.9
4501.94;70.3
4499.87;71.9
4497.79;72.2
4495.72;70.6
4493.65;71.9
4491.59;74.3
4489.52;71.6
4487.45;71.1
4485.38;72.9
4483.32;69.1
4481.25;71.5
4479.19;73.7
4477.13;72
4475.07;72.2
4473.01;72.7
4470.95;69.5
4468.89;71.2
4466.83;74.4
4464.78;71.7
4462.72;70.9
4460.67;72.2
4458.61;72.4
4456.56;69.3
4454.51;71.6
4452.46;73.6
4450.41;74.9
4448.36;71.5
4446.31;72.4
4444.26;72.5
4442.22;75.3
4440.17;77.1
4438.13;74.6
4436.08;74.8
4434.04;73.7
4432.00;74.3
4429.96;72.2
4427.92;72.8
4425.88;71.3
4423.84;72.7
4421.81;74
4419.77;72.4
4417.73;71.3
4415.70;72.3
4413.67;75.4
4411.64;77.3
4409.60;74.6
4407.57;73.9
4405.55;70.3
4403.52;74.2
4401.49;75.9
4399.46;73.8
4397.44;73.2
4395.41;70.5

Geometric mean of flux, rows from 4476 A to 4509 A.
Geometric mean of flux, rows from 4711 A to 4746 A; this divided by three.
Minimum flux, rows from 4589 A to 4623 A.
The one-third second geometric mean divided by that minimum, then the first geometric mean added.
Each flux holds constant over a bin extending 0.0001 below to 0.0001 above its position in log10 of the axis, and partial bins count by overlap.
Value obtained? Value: 71.89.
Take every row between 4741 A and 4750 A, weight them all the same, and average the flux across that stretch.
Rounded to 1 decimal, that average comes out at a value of 64.9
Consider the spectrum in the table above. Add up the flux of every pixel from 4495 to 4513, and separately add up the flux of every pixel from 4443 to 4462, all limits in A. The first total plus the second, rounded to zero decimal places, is 1293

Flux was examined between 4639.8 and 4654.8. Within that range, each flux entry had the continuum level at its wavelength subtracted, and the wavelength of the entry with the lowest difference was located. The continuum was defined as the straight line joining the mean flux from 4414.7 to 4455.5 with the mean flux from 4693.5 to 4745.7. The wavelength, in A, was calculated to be 4647.29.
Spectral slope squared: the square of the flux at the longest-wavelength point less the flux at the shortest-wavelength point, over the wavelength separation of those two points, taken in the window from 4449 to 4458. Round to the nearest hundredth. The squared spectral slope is 0.83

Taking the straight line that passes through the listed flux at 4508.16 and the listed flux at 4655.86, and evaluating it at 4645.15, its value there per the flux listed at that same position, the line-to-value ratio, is 1.01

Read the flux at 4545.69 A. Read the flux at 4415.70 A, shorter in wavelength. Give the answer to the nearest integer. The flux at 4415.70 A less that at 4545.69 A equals 3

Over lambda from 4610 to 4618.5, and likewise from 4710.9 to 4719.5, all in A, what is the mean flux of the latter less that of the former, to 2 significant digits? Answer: -1.8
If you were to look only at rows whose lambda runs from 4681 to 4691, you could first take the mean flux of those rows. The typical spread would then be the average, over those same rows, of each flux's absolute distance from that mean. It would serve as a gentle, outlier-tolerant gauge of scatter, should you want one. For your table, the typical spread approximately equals 0.72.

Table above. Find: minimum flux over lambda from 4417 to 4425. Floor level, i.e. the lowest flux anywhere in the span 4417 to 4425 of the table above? 71.3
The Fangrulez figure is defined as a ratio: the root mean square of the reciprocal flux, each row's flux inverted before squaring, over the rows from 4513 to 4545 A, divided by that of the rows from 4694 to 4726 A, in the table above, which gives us 0.946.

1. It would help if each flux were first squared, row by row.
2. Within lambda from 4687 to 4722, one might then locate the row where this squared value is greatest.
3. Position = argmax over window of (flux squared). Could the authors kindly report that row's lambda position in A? 4698.94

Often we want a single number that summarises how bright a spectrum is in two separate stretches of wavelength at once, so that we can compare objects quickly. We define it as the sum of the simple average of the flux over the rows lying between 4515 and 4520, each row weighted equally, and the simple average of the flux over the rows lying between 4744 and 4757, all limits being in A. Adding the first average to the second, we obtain 137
